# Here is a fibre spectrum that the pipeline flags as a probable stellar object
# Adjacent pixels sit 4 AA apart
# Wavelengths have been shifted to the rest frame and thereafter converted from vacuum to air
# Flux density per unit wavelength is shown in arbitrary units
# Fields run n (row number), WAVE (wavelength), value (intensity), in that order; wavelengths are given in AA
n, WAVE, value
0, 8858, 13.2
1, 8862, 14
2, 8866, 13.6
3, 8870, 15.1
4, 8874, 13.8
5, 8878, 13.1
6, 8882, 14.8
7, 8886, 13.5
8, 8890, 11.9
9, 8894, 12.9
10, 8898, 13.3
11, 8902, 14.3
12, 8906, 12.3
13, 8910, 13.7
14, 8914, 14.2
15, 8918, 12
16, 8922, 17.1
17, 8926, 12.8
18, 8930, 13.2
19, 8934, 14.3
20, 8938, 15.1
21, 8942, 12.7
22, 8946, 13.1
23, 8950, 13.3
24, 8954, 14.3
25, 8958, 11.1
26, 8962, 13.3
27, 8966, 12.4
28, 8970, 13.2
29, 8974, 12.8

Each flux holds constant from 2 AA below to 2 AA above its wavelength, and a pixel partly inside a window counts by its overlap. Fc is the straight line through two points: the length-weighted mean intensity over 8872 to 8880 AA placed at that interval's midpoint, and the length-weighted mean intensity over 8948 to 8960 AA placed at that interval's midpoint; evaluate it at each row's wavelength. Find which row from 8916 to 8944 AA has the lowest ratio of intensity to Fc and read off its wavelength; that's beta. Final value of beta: 8918 AA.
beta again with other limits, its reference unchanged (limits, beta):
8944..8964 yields 8958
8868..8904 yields 8890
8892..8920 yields 8918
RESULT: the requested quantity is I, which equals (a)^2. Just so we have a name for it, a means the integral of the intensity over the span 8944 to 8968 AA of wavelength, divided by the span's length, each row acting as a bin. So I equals 167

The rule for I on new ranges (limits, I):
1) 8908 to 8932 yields 191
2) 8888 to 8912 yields 171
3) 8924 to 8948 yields 183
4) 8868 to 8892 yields 188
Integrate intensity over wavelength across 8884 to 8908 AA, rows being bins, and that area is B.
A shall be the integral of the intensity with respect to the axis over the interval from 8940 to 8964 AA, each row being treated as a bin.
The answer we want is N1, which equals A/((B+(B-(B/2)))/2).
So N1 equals 1.33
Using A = 311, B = 313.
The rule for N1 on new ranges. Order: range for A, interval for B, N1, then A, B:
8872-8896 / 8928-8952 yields 1.31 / 320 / 327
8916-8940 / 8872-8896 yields 1.41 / 338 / 320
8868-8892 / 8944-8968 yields 1.41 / 329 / 310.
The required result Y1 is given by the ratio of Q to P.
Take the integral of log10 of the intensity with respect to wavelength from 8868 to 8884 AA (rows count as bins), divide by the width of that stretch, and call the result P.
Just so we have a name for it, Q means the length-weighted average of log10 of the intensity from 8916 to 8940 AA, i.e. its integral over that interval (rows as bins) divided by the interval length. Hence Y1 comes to 0.995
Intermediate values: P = 1.15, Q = 1.15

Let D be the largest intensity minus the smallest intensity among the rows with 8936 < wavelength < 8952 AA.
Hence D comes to 2.40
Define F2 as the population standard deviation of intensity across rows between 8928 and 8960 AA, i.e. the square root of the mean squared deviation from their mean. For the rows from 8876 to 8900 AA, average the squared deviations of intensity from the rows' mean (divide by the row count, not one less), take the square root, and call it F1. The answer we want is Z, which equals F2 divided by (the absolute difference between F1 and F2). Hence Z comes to 4.0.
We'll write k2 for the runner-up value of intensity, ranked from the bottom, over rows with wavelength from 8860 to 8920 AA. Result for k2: 12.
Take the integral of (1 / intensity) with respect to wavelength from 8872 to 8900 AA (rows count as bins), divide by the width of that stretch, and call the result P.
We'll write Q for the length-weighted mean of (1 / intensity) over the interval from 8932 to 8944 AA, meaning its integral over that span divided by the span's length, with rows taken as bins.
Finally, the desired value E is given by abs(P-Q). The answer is 0.004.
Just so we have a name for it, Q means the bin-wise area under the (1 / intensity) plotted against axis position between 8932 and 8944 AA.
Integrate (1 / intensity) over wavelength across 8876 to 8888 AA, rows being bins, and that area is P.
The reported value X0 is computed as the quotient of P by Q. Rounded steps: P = 0.872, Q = 0.86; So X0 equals 1.01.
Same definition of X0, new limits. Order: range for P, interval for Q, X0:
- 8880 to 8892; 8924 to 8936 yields 1.01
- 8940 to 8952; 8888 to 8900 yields 0.97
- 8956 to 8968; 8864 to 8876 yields 1.16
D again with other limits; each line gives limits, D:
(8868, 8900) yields 3.20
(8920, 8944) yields 4.40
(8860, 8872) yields 1.50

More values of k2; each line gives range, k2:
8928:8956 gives 13.1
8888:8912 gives 12.3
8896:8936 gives 12.3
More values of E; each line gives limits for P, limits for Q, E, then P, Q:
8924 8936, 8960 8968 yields 0.003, 0.075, 0.078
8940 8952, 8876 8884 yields 0.005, 0.077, 0.072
